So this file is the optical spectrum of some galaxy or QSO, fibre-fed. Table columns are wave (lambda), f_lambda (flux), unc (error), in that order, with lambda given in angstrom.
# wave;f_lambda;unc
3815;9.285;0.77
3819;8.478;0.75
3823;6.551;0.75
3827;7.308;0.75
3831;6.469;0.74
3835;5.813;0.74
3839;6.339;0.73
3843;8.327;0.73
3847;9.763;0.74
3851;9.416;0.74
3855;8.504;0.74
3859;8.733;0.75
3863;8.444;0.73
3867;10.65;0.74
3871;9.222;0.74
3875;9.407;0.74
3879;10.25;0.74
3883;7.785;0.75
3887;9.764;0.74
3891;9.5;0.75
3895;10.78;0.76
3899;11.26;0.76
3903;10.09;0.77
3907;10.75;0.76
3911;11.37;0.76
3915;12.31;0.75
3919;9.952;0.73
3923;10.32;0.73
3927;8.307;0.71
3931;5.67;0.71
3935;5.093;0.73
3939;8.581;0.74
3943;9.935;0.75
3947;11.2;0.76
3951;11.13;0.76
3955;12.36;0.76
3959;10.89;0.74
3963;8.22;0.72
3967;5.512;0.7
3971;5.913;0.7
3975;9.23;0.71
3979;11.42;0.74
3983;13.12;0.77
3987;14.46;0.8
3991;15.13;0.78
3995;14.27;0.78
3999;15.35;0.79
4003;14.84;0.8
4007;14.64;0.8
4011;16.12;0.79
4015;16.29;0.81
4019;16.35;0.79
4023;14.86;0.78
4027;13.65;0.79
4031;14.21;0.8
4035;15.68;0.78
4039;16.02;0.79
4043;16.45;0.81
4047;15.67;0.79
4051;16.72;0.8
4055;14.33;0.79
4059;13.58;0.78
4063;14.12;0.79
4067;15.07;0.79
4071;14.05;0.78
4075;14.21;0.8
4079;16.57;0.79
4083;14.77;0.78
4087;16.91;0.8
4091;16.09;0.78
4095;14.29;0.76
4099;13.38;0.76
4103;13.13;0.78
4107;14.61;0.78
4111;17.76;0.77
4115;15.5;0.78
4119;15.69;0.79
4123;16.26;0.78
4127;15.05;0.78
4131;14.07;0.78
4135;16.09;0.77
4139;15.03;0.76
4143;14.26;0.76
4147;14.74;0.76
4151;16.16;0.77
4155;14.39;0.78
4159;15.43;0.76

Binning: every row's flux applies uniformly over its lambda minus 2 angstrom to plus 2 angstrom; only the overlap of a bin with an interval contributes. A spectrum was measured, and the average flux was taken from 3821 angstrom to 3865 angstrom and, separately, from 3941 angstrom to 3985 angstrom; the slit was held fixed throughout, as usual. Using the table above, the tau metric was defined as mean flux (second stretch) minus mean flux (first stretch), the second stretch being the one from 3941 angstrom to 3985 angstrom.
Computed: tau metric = 2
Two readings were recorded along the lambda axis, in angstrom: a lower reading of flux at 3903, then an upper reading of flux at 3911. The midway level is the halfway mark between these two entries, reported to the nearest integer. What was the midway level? 11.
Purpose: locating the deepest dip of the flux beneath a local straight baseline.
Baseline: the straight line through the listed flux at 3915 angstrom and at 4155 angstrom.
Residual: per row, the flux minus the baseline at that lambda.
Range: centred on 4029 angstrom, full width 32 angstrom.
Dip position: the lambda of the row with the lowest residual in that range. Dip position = 4027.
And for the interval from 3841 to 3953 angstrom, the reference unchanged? 3935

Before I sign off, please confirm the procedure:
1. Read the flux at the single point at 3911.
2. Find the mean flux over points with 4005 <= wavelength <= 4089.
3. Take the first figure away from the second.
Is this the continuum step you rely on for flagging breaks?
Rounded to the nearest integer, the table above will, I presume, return 4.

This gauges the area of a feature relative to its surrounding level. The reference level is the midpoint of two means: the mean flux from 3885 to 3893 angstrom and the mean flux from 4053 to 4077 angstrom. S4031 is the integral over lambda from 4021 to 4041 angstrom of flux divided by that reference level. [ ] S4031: 25.0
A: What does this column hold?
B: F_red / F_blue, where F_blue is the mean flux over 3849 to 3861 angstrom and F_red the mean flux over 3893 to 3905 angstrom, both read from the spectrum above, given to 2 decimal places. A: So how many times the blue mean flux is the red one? 1.21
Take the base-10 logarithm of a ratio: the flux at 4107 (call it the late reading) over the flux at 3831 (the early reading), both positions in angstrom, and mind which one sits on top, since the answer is 0.35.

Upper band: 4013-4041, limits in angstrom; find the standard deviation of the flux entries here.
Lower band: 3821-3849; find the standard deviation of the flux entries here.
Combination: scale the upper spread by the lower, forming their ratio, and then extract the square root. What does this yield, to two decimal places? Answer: 0.88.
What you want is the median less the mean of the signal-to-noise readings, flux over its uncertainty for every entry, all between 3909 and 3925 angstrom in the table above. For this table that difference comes -0.24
